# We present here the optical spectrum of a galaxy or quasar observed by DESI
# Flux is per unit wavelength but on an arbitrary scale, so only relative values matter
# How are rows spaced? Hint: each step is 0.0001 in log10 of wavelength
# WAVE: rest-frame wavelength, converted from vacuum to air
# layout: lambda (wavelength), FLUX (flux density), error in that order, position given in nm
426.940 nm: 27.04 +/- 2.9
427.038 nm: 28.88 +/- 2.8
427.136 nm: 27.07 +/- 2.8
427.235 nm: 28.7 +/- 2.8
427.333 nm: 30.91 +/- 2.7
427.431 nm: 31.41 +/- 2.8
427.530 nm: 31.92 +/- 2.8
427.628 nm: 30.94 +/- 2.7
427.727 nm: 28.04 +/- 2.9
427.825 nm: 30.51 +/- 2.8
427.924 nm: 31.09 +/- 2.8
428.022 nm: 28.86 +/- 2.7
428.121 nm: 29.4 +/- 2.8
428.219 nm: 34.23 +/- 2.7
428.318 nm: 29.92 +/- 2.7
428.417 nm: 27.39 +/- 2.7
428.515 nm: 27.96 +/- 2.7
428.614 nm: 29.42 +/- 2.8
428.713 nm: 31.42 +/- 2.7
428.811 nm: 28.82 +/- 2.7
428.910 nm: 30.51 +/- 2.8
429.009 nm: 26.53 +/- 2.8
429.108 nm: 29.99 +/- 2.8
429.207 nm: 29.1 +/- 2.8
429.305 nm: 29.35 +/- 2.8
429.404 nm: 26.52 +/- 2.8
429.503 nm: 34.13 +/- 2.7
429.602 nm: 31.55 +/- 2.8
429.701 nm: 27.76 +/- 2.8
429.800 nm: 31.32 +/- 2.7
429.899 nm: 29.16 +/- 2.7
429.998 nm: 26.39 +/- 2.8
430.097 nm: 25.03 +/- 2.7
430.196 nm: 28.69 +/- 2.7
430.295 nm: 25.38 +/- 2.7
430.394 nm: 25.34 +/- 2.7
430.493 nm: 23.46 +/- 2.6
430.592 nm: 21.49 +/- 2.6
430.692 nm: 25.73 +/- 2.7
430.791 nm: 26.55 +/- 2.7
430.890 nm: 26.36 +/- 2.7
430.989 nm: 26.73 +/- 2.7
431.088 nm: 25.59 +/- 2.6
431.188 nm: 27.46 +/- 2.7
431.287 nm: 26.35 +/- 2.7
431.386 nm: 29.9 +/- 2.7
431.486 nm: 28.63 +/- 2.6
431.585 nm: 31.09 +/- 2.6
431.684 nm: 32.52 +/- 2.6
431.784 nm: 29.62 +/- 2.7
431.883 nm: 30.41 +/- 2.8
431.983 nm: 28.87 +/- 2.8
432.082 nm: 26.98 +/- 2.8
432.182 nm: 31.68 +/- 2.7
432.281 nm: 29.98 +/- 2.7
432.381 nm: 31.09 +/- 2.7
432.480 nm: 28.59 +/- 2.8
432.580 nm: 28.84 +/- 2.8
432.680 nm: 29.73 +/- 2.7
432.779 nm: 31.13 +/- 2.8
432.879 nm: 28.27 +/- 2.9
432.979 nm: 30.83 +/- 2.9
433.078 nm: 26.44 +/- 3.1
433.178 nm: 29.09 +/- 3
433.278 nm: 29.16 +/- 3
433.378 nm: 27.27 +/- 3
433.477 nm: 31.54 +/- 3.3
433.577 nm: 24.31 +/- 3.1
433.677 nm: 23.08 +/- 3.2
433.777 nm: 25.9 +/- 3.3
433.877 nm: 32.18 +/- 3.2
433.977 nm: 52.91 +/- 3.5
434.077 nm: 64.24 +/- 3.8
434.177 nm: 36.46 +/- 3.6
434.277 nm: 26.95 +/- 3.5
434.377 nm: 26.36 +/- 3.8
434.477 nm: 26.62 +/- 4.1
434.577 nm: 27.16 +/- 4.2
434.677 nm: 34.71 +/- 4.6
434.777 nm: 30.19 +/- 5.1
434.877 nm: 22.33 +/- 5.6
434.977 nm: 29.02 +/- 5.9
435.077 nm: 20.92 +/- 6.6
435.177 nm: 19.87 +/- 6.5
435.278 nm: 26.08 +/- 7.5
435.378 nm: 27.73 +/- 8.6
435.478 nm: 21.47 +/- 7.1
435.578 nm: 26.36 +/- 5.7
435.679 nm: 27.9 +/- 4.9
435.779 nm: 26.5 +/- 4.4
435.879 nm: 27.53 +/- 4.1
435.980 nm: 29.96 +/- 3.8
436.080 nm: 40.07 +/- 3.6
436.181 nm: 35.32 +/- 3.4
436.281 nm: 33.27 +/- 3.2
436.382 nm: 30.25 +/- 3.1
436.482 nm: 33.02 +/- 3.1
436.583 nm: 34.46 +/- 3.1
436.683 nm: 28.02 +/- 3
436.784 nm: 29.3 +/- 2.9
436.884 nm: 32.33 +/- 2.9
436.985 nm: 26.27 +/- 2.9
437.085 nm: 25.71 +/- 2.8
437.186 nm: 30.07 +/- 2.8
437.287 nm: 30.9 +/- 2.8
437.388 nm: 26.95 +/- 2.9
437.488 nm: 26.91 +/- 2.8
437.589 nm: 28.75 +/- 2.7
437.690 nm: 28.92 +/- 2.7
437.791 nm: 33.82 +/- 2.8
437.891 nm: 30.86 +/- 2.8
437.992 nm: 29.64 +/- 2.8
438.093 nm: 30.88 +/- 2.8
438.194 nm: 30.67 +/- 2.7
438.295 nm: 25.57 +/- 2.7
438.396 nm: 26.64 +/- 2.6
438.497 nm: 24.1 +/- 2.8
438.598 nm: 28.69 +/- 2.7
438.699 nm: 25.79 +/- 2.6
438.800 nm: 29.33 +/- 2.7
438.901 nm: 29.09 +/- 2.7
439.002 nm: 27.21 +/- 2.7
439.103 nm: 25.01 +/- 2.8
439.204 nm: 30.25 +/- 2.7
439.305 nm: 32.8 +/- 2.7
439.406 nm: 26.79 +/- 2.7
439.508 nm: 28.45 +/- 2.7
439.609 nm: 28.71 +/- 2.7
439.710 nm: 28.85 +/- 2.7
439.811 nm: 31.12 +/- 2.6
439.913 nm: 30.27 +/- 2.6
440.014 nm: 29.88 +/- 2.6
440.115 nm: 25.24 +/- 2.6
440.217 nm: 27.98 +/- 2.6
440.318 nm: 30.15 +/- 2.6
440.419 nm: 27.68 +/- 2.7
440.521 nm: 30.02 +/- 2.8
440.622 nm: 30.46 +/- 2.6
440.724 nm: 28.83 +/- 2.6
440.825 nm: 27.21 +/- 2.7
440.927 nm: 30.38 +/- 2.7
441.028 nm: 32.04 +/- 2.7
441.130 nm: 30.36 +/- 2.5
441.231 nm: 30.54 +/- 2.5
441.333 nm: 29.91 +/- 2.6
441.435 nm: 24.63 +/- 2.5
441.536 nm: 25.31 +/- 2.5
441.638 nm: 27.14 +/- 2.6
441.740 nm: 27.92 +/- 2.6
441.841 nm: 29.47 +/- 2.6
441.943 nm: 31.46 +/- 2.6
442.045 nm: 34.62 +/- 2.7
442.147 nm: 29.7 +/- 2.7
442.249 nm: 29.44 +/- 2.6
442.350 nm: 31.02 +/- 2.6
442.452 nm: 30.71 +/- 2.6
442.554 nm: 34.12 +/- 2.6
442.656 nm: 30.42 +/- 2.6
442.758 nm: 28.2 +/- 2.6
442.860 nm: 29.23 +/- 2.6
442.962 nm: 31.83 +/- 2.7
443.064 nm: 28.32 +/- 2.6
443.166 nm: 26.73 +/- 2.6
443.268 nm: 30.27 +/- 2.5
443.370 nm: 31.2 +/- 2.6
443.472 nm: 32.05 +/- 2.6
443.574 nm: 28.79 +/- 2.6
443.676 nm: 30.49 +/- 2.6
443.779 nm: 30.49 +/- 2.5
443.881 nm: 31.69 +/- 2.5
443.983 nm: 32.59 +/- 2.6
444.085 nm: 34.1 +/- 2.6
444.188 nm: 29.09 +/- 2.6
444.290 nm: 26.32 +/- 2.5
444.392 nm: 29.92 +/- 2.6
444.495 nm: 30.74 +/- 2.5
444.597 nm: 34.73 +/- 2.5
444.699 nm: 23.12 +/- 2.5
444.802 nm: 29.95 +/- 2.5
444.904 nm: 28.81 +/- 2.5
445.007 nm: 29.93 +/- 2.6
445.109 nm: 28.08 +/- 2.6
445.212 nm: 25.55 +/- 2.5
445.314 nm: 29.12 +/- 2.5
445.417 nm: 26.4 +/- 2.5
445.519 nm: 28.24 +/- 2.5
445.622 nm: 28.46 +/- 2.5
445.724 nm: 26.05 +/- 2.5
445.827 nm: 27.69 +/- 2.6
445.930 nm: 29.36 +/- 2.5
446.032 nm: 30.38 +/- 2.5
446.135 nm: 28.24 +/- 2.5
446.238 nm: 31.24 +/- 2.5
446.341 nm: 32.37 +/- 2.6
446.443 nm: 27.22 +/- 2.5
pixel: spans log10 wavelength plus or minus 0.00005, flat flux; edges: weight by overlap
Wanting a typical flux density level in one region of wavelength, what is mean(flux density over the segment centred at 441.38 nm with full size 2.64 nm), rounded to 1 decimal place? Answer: 29.5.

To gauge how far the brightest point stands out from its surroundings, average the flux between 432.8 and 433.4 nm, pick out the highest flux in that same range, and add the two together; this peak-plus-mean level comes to 59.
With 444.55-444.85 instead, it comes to 64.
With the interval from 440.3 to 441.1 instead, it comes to 62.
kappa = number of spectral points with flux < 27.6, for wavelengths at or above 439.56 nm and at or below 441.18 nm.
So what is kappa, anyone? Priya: 2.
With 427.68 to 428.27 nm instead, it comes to 0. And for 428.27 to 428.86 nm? 1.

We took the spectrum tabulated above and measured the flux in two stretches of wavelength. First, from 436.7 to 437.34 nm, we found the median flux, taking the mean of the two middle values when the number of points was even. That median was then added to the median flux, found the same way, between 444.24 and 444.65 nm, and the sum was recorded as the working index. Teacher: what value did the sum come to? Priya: 60.0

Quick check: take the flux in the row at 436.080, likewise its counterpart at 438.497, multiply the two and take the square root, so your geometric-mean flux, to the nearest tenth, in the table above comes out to 31.1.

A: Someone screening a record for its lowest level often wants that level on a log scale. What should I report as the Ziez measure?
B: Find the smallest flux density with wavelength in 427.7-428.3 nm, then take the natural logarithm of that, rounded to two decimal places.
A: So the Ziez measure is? 3.33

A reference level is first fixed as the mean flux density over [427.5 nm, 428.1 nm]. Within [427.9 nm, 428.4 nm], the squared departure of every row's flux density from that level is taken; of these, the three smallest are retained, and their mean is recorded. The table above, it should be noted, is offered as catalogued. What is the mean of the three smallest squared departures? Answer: 0.5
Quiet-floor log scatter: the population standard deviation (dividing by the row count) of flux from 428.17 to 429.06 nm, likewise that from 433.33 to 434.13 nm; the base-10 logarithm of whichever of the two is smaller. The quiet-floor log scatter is 0.34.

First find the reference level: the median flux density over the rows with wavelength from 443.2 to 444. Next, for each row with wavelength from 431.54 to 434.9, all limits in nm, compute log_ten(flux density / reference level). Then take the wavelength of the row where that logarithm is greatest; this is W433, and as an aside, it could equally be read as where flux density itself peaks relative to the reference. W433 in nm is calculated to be 434.077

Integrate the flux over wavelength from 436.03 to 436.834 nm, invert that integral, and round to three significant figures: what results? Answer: 0.0377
